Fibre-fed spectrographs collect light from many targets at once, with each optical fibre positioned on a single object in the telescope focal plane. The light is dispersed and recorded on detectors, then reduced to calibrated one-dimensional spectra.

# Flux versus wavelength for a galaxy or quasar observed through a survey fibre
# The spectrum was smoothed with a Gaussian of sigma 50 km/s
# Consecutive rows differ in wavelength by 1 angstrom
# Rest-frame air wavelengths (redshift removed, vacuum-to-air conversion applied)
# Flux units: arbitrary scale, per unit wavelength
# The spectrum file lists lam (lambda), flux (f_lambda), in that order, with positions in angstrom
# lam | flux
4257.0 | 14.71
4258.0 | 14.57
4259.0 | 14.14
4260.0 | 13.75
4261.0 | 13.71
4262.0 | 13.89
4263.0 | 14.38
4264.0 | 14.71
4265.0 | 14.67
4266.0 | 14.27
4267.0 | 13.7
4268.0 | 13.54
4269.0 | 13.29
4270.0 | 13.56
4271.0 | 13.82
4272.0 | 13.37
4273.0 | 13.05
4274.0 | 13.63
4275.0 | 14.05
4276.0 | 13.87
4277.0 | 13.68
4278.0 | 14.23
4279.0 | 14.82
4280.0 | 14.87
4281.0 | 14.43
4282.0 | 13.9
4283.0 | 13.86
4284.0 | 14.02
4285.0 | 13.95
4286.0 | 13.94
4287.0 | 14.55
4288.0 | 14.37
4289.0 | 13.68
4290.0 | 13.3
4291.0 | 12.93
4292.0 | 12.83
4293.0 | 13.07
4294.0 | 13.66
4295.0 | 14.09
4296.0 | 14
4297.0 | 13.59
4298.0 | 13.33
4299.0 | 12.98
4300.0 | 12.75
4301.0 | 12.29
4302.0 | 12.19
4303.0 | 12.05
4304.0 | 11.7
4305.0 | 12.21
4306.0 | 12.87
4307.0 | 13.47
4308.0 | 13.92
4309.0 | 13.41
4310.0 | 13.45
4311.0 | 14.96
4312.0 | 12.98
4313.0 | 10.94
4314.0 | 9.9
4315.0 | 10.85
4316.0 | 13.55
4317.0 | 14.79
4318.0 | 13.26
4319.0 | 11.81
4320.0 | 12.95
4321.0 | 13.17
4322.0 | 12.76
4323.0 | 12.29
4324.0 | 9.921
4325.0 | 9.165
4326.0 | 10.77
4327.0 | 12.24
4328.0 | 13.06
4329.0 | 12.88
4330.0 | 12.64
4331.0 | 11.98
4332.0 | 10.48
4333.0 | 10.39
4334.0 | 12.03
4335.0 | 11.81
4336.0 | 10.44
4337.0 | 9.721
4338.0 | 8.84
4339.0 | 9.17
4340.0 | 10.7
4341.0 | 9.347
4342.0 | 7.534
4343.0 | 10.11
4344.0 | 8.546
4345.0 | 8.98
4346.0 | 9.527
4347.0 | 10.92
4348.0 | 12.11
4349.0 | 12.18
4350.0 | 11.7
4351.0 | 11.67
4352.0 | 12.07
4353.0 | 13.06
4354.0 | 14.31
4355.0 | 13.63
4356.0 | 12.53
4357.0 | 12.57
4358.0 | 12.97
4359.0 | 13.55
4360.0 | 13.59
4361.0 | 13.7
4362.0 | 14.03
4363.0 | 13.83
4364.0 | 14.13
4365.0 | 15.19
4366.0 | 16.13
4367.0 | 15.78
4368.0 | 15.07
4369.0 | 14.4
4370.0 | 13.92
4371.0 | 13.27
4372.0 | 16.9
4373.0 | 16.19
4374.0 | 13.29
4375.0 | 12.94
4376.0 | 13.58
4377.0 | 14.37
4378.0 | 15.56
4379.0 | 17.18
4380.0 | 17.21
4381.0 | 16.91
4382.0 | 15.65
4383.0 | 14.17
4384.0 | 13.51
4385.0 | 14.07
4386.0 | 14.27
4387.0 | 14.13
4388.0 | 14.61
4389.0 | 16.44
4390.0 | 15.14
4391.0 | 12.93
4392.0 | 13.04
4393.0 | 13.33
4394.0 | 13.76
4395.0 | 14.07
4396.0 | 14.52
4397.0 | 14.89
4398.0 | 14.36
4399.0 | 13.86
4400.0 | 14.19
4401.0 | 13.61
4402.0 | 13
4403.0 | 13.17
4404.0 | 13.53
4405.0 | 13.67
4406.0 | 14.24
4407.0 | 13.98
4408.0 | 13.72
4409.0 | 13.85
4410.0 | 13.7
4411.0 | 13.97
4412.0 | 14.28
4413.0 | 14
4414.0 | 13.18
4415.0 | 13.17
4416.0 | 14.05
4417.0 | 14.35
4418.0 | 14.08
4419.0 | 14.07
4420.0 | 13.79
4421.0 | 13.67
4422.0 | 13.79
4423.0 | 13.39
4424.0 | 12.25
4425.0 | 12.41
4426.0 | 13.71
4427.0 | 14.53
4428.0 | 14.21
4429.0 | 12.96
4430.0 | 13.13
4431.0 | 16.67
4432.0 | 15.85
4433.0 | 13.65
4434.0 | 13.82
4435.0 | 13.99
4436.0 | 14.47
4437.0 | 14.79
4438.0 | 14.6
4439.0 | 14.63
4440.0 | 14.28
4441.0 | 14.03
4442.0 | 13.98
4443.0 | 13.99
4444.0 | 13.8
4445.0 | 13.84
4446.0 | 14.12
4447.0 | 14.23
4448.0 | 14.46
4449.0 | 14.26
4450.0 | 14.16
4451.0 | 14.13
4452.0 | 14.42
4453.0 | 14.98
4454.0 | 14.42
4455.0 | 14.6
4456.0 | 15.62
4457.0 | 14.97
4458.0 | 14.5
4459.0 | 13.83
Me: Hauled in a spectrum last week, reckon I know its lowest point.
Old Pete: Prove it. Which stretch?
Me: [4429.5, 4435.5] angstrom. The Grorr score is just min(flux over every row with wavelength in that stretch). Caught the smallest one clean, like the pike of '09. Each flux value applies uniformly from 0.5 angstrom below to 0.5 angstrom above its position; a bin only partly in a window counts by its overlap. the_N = 13.13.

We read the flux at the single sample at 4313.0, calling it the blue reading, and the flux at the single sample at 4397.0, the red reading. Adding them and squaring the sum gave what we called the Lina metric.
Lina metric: 667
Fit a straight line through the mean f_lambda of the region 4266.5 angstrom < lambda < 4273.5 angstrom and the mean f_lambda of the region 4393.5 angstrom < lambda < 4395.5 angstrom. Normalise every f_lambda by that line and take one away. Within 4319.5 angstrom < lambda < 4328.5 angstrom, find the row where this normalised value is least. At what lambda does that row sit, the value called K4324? 4325.0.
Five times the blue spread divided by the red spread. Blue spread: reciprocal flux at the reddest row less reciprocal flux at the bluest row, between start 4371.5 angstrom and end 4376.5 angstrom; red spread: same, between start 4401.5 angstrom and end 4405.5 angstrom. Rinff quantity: -19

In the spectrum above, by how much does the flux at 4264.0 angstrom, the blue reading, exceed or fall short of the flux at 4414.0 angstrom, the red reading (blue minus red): 1.5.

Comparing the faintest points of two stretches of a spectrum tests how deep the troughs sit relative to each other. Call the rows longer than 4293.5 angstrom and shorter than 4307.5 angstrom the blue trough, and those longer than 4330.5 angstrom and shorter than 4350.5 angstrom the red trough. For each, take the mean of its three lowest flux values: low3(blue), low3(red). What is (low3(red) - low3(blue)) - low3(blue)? -15.7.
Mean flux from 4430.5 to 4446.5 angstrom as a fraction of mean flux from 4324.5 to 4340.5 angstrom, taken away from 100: 98.7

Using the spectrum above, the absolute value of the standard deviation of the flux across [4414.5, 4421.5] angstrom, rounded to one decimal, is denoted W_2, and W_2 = 0.4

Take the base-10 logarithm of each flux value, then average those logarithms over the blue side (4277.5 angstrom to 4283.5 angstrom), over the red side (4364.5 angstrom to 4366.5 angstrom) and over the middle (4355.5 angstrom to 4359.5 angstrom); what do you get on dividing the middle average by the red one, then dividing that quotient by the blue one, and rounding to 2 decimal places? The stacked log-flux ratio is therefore 0.80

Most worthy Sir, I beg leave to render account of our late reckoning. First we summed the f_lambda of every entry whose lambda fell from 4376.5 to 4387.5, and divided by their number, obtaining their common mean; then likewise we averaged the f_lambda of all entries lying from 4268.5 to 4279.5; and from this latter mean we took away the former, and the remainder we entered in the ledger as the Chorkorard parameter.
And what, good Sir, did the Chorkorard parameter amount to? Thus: -1.4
